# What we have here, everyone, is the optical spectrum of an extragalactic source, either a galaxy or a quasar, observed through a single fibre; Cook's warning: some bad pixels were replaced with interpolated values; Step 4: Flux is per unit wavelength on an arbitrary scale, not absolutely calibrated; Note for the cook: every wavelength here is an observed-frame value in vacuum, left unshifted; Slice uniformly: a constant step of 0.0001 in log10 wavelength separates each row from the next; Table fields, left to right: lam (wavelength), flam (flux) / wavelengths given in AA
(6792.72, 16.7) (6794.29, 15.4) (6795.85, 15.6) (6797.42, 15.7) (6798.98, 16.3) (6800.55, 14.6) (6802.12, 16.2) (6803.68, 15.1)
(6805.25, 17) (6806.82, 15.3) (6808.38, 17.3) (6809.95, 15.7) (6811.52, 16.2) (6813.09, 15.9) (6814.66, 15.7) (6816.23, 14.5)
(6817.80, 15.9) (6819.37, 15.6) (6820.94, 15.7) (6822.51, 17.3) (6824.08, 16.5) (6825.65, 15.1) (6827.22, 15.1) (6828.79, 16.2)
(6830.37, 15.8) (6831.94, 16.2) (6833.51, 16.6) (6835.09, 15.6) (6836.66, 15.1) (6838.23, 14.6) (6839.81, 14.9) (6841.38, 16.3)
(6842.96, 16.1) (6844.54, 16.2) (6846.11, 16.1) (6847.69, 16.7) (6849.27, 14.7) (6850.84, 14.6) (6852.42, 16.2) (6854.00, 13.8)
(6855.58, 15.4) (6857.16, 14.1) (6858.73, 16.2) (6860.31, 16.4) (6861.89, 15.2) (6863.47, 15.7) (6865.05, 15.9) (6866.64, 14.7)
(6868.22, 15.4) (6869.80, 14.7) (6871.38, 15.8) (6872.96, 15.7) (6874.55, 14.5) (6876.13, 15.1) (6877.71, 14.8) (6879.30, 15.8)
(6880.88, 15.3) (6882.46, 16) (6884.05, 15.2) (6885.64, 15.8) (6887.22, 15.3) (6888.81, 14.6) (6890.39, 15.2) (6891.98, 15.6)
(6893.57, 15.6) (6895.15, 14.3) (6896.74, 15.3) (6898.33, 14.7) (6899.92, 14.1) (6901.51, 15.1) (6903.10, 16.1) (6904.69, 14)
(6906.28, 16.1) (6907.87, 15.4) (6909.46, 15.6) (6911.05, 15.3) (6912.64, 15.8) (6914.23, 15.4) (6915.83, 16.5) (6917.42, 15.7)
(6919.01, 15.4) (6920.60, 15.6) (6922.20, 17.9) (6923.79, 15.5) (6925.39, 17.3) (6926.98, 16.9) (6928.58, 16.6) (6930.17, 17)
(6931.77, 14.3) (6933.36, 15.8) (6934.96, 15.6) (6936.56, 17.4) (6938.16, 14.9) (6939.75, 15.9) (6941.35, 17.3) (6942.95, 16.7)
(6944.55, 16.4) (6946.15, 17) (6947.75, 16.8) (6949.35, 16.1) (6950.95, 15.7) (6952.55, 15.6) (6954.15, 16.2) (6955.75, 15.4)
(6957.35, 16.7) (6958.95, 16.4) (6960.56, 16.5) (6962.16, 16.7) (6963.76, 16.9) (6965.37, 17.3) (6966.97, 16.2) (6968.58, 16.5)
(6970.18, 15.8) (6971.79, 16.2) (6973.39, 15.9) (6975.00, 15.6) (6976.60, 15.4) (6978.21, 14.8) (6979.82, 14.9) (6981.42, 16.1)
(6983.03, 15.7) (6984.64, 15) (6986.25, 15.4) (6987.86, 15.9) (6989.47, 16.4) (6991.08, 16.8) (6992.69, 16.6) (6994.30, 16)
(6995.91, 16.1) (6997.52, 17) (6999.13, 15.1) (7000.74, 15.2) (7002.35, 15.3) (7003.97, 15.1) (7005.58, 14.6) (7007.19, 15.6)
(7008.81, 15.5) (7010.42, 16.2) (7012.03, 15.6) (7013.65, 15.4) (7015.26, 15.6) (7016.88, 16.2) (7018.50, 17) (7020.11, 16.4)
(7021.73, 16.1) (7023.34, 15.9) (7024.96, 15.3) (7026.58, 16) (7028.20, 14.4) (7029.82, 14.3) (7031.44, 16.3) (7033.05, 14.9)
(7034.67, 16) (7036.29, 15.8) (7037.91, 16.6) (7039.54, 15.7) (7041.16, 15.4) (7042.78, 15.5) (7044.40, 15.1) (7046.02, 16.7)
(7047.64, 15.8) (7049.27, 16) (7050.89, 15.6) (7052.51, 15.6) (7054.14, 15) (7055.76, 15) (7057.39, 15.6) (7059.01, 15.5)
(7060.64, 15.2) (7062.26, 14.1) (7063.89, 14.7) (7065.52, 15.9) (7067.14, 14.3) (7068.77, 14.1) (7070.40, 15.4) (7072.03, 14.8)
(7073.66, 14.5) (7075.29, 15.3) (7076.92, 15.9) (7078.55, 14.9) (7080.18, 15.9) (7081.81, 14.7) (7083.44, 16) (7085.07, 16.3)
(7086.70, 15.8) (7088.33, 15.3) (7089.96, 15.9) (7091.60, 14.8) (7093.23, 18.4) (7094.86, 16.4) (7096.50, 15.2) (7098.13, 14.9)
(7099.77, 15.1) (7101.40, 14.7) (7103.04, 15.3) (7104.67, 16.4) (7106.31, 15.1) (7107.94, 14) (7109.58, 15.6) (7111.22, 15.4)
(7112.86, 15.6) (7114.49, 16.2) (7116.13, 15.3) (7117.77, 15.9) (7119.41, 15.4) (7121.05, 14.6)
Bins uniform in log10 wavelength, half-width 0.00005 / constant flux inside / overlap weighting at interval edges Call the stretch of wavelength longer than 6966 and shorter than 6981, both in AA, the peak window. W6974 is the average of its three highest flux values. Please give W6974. 16.3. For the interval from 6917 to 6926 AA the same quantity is 17.0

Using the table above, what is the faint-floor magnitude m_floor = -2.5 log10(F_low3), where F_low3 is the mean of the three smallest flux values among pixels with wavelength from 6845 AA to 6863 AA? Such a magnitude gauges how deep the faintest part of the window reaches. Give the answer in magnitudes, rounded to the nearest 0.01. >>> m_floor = -2.88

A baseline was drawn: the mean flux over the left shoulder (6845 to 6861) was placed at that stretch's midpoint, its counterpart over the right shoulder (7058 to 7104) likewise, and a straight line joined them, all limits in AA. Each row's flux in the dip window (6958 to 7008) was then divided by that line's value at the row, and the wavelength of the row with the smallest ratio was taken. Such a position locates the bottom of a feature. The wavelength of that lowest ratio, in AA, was 7005.58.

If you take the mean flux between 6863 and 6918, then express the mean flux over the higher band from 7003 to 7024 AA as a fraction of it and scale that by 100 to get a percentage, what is 103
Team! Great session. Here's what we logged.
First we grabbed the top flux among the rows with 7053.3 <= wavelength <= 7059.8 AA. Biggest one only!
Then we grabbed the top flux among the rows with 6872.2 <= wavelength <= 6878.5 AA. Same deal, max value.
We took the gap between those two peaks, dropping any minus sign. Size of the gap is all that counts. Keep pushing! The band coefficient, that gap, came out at 0.1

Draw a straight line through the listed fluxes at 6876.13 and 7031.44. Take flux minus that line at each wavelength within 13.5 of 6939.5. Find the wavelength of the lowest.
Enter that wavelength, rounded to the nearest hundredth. 6931.77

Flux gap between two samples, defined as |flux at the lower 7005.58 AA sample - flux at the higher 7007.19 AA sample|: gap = 1.00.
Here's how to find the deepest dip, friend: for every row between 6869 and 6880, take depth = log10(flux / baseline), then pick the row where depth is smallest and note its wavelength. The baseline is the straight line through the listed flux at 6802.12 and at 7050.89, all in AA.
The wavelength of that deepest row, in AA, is 6874.55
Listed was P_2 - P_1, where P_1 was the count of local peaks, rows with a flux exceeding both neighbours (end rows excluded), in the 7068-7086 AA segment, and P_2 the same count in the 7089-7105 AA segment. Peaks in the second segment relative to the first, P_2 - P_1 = -1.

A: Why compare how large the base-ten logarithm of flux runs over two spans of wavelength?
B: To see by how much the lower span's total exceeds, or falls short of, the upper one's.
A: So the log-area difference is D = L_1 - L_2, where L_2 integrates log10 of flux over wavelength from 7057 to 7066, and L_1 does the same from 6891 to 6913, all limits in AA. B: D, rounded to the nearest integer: 15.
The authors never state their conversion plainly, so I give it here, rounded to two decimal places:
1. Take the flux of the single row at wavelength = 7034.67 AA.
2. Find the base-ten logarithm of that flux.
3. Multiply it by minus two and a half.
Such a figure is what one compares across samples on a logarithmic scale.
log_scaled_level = -3.01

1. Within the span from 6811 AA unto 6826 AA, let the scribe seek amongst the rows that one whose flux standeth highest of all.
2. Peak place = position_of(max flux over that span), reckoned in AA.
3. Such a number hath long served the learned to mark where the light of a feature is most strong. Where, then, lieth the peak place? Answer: 6822.51 AA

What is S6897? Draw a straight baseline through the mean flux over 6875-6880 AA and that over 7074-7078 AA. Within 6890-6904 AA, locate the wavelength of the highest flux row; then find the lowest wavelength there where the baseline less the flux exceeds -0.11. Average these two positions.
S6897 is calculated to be 6896.7 AA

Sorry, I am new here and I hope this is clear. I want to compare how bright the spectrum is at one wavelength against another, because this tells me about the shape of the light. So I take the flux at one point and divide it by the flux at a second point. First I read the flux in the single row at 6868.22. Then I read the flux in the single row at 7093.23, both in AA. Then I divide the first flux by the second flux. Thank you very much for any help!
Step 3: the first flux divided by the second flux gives 0.84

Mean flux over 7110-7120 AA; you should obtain 15.6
